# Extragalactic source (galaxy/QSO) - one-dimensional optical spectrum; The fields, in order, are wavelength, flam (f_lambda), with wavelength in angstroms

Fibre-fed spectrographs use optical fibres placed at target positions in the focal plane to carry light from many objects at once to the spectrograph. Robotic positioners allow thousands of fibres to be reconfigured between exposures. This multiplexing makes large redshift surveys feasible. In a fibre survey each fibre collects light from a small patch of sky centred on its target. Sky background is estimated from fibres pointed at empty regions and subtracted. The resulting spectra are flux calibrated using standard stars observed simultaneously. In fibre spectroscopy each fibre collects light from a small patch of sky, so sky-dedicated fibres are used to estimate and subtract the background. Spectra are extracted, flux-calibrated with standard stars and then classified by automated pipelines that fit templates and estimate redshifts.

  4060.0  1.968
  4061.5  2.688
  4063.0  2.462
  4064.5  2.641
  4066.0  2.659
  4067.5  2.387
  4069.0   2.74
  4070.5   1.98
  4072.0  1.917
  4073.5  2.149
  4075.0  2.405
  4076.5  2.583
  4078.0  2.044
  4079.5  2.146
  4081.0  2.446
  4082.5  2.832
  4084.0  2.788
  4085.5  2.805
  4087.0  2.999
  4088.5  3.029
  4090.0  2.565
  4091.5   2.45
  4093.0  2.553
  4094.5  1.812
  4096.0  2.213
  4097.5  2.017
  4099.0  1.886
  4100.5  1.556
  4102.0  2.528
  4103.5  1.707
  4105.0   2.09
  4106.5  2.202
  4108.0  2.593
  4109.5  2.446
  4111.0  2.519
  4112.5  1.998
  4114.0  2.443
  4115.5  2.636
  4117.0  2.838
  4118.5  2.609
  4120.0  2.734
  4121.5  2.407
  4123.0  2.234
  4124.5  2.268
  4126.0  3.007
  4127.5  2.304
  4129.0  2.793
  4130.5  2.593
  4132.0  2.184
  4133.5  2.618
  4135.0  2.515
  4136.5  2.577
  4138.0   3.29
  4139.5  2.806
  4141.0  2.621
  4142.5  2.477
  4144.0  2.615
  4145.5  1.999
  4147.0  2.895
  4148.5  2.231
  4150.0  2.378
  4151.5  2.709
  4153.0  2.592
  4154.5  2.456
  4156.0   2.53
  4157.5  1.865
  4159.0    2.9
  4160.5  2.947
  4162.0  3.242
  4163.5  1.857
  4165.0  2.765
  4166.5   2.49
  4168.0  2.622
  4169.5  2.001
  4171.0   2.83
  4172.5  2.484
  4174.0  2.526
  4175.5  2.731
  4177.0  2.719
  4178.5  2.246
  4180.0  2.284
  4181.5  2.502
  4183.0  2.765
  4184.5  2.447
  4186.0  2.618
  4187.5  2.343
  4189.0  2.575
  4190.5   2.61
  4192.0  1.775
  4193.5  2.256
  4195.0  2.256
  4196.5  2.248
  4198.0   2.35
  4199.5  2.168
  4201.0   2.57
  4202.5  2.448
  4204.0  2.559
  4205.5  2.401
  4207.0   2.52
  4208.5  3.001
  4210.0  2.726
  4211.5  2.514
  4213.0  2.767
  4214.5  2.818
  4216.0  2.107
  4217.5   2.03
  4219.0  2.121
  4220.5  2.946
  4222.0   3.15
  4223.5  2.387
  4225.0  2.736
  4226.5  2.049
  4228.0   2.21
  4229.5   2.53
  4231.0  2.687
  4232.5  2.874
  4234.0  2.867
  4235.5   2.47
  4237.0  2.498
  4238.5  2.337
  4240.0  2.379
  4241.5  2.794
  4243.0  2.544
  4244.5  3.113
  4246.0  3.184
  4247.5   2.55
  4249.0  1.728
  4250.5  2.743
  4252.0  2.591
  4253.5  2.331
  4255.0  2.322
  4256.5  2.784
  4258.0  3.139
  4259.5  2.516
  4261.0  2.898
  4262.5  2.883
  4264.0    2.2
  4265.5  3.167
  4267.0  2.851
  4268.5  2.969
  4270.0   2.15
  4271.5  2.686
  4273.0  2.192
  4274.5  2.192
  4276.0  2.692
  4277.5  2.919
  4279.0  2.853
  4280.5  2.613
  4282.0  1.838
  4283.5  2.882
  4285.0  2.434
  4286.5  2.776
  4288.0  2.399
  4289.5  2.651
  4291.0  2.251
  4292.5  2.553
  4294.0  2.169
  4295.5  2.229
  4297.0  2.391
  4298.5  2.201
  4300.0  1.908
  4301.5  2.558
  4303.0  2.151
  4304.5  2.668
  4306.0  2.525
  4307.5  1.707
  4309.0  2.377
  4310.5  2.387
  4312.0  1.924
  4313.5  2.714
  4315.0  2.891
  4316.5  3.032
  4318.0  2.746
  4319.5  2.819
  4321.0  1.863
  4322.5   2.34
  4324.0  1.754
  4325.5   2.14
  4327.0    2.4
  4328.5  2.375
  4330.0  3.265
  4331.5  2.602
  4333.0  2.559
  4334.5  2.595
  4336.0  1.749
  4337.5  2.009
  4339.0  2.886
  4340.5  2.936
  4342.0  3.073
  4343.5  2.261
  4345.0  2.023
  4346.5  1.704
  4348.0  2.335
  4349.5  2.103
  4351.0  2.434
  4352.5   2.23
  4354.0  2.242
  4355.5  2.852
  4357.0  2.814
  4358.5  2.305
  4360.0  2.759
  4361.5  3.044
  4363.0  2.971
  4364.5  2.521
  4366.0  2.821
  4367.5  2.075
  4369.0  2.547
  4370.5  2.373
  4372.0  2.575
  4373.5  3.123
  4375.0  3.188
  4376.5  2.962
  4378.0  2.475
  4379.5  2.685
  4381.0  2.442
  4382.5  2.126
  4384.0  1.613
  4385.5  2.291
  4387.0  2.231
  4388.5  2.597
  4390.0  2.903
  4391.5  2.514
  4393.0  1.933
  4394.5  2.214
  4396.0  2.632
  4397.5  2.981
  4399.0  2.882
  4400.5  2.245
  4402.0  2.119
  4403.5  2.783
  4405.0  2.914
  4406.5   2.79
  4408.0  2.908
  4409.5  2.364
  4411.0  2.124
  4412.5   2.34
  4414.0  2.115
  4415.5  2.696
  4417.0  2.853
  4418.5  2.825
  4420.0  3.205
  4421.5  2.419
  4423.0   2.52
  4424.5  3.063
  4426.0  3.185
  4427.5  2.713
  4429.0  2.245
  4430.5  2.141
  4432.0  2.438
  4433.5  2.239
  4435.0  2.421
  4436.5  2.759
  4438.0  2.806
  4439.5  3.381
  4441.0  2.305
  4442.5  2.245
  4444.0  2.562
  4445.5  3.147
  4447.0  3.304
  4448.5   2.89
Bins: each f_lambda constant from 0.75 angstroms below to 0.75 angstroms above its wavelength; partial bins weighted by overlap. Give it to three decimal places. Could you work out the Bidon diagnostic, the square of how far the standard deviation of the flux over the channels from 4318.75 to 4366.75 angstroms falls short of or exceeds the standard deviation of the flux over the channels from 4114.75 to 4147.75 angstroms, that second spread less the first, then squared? 0.016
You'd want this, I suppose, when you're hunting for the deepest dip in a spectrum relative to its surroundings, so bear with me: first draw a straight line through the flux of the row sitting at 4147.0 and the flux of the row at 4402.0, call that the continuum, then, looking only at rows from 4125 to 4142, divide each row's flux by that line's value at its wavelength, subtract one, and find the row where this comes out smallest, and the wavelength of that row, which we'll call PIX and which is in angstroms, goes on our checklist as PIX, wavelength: 4132.0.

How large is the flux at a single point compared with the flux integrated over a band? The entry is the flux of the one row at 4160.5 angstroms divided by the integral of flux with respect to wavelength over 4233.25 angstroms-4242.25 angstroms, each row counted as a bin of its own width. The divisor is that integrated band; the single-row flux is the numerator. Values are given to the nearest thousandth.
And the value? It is 0.128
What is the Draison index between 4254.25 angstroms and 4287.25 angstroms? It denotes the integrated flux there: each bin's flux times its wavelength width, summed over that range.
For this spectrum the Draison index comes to 87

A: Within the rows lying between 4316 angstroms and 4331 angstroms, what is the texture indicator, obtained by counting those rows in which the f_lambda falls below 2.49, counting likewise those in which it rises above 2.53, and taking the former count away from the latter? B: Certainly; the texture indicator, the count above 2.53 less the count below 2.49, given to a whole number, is -2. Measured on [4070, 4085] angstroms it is -4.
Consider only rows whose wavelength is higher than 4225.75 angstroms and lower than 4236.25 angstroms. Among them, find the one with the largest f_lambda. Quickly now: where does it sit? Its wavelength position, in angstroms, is 4232.5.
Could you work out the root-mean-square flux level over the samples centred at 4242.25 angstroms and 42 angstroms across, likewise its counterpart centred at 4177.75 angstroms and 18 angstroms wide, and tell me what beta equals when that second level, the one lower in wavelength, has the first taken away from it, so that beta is -0.12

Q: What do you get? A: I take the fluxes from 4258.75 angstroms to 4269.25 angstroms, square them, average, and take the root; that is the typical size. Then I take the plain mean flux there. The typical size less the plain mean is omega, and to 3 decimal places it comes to 0.016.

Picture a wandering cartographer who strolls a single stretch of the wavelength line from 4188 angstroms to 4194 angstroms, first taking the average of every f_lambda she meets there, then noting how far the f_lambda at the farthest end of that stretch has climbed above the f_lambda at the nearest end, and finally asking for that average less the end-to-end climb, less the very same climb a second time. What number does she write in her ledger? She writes 2.9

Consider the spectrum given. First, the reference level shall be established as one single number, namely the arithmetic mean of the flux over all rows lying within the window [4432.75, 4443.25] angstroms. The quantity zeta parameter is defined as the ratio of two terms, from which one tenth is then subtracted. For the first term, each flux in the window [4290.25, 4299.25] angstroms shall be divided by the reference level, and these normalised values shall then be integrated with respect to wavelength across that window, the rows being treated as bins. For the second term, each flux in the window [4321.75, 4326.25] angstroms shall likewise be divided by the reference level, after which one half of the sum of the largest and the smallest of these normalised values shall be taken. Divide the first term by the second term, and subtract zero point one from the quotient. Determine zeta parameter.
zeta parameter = 10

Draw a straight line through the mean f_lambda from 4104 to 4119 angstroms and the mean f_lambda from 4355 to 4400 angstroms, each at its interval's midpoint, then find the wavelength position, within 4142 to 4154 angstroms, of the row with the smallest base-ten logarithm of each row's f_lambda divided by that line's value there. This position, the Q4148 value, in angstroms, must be 4145.5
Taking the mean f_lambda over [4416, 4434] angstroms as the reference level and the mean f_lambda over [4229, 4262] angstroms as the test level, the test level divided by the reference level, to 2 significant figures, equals 0.99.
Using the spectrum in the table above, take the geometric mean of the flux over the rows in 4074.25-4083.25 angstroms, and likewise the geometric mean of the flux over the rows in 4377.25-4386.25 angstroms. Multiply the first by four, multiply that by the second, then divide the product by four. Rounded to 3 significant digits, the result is 5.37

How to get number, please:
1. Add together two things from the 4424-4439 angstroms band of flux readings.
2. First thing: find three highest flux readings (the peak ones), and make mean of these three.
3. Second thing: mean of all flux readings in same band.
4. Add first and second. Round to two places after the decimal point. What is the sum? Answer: 5.62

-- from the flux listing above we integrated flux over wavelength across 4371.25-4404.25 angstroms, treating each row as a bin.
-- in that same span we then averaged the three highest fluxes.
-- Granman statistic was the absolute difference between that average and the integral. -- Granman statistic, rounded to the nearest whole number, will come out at 80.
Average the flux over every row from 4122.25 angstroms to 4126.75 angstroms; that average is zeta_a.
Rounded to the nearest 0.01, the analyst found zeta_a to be 2.50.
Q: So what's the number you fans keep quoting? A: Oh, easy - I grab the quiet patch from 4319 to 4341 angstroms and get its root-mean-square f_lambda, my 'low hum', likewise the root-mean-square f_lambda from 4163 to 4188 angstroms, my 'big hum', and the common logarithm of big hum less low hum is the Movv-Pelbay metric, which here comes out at -1.41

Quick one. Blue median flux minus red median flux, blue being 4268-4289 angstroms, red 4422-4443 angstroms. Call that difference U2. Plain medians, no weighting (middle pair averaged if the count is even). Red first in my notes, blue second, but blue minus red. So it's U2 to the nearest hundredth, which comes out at 0.17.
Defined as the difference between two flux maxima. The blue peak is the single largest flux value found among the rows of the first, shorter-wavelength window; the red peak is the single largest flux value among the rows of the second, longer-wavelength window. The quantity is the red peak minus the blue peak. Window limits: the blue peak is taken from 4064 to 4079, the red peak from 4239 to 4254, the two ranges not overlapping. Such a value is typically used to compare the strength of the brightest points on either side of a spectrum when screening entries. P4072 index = 0.44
